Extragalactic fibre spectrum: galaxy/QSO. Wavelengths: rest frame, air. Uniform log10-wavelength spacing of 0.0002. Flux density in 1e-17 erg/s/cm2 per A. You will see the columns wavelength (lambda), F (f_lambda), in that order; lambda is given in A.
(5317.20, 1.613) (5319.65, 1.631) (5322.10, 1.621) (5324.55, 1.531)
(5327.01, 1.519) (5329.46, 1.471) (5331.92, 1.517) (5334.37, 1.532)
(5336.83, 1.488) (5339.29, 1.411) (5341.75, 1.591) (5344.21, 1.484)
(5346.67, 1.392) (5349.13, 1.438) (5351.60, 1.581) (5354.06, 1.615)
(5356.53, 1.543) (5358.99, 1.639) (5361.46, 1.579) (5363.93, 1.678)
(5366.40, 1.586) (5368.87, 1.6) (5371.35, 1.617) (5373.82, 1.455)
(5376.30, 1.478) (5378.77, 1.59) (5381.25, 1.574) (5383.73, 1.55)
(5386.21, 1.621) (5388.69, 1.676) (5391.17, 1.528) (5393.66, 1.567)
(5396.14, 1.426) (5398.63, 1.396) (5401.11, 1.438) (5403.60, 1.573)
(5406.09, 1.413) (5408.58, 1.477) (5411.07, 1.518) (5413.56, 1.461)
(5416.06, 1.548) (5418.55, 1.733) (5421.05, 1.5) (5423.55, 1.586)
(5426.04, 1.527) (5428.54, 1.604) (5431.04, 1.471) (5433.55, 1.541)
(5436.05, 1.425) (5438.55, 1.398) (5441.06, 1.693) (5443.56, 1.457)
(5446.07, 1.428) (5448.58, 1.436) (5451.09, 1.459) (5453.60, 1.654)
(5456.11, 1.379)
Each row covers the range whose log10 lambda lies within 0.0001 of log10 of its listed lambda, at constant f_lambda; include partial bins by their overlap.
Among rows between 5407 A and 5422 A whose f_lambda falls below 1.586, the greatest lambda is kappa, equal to 5421.05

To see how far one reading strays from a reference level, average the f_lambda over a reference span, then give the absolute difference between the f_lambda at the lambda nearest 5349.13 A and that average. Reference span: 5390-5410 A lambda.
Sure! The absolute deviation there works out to 0.039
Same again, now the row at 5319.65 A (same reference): 0.154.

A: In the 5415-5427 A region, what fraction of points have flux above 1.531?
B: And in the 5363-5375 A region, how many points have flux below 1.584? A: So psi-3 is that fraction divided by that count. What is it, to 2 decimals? 0.60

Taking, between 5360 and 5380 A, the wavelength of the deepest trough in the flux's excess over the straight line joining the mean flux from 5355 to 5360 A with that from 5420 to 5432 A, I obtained 5373.82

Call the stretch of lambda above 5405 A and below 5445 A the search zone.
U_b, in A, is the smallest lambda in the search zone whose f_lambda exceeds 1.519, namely 5416.06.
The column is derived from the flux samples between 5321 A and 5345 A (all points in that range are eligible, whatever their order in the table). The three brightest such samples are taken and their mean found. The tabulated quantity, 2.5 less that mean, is 0.919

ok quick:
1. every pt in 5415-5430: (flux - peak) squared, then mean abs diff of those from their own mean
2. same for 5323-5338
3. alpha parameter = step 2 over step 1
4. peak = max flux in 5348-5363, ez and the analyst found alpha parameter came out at 1.2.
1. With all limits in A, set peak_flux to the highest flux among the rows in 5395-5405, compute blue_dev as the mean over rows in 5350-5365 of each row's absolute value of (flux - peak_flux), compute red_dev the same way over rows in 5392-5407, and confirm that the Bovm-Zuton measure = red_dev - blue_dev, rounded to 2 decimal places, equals 0.06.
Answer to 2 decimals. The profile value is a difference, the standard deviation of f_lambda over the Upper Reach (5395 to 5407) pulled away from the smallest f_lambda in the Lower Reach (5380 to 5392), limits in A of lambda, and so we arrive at 1.46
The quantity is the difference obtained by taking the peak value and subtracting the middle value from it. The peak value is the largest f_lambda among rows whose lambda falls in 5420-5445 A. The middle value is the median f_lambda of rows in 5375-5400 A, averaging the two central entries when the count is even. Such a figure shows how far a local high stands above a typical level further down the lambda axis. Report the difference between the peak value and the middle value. 0.13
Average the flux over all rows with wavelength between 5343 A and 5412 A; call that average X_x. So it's 1.54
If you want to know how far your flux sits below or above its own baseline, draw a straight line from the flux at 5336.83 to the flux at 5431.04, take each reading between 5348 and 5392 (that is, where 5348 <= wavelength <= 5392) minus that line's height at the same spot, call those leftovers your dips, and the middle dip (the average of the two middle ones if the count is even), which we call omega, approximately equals 0.100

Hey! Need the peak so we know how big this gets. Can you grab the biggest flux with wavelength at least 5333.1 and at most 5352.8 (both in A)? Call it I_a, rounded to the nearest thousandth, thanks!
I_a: 1.591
